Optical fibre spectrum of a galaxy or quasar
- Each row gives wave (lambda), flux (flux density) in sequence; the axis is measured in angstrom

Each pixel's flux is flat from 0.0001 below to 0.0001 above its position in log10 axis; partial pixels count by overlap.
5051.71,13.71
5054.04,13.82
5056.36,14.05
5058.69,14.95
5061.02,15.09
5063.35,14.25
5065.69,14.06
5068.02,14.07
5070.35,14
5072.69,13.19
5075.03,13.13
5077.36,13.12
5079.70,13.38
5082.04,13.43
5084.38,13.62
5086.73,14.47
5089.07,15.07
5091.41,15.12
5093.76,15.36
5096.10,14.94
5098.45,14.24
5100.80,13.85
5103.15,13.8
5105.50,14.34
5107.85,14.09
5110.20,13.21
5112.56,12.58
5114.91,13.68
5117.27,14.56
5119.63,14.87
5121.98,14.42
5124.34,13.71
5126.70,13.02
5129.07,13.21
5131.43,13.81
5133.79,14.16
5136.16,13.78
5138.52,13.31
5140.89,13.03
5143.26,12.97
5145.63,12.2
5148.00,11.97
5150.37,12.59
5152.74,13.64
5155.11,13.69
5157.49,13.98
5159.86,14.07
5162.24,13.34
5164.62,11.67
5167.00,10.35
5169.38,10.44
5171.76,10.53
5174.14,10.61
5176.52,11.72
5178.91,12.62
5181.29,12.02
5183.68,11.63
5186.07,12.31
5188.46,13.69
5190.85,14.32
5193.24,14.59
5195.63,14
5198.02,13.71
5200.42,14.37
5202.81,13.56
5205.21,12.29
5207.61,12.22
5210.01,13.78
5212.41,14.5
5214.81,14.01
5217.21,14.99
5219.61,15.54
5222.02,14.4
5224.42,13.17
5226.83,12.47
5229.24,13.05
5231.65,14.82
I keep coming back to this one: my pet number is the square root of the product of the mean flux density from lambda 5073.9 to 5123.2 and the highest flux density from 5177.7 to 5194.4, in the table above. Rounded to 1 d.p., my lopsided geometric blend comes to 14.3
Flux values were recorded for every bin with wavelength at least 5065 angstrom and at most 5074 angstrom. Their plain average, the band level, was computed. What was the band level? 13.8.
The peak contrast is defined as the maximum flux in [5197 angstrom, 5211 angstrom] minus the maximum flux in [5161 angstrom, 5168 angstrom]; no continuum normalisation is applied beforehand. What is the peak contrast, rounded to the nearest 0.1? 1.0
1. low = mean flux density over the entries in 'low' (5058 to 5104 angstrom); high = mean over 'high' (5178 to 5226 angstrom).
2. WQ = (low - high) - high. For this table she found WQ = -13.0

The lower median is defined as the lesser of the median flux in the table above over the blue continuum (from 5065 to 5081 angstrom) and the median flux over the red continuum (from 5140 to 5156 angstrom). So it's 13.0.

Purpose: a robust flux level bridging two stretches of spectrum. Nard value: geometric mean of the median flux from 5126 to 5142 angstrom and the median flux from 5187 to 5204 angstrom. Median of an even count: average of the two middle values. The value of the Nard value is 13.65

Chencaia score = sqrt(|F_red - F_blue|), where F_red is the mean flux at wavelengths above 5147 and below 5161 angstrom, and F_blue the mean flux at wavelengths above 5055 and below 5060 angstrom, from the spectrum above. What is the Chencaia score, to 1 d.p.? 1.1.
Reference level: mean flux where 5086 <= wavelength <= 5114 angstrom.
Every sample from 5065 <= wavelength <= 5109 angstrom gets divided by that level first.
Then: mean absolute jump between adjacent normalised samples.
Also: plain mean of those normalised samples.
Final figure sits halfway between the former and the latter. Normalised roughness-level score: 0.504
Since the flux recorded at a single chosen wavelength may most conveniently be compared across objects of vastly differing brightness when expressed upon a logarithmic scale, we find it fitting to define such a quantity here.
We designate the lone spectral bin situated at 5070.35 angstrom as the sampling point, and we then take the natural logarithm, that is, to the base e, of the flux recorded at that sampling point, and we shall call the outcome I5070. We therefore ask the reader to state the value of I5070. 2.64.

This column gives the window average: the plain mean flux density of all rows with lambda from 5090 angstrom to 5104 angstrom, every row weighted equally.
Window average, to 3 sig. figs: 14.6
